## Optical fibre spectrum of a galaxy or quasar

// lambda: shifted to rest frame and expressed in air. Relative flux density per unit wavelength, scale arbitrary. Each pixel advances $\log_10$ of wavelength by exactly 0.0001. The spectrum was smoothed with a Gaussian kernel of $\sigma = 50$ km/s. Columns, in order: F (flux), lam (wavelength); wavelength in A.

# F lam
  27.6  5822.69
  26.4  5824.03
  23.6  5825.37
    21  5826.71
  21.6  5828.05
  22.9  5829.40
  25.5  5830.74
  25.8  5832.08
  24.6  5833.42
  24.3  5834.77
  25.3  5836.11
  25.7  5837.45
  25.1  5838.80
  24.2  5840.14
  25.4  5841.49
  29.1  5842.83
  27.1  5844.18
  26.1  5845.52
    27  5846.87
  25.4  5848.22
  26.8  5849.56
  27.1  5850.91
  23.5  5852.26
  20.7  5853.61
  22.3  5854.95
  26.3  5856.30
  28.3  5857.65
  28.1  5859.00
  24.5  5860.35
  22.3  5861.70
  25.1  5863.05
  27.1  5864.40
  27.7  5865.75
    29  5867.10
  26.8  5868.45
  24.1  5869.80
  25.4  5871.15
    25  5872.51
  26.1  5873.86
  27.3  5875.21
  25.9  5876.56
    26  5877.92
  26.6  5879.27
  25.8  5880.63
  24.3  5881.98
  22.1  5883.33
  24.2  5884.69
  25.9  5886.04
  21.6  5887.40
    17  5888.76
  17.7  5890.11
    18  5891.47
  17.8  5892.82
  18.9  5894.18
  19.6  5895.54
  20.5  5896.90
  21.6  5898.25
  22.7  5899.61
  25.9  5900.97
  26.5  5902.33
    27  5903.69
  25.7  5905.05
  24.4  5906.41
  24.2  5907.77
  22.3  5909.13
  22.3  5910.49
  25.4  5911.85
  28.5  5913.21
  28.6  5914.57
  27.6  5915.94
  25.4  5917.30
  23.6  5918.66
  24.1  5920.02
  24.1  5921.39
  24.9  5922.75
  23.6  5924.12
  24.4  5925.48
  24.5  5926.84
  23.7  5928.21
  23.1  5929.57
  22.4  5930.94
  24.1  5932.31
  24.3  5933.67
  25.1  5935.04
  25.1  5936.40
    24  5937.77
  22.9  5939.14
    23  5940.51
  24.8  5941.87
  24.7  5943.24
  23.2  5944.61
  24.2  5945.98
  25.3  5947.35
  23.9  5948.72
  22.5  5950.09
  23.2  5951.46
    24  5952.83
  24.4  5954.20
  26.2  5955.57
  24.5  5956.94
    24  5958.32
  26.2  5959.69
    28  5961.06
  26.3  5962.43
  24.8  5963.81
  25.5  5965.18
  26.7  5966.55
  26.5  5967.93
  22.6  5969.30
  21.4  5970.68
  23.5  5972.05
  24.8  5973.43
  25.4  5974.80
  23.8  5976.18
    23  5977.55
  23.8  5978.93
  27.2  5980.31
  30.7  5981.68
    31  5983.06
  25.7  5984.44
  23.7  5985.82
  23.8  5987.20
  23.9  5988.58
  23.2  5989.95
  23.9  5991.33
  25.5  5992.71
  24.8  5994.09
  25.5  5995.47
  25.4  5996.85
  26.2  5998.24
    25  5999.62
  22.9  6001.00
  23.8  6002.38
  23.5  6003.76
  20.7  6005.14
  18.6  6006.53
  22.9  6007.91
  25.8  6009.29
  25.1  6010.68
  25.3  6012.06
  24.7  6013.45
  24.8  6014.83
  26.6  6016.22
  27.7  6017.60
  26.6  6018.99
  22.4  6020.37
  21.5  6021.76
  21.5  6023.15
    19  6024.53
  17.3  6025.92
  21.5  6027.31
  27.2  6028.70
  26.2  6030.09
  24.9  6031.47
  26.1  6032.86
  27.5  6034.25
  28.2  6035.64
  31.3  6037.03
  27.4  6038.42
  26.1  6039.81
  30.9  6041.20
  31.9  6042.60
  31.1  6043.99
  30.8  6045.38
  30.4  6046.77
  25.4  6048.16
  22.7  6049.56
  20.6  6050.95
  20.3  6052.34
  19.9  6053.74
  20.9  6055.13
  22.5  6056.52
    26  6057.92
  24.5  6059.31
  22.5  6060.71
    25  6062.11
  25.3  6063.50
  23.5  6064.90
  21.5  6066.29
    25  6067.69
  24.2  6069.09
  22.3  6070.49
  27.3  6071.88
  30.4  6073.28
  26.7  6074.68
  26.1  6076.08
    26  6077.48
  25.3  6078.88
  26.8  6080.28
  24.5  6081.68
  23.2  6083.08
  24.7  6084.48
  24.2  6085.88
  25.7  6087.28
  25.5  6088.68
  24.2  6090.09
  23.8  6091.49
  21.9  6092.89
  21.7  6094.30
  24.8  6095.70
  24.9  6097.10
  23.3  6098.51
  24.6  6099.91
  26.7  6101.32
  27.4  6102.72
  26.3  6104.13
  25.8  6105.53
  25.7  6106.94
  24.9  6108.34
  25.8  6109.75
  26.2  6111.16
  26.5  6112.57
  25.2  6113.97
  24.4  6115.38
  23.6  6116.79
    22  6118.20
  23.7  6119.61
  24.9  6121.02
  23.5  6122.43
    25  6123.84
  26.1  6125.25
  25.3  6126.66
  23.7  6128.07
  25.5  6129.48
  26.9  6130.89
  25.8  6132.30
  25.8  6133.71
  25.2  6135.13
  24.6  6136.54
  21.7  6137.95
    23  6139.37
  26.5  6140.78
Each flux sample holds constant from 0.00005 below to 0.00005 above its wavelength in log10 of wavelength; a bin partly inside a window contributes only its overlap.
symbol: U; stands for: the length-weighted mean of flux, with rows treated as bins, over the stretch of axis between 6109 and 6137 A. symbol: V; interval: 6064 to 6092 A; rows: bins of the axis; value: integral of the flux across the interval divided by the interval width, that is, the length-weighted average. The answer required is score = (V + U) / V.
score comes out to 2.00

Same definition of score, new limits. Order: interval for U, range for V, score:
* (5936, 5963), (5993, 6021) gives 2.00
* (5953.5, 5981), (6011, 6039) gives 2.00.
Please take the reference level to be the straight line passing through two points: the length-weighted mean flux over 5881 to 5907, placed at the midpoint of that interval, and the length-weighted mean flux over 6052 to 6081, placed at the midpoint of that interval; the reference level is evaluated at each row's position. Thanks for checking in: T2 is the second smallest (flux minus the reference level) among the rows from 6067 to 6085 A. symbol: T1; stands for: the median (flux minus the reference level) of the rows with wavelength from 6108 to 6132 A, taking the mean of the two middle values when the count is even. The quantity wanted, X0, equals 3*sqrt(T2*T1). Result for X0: 1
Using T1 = -0.1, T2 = -1.4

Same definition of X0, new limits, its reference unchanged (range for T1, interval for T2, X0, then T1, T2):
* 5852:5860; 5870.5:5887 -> 8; 3.2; 2.1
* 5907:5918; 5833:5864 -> 4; 2.9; 0.5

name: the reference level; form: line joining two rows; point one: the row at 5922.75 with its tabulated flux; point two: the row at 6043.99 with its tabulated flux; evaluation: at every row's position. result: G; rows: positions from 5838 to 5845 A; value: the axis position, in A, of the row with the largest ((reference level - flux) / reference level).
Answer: 5840.14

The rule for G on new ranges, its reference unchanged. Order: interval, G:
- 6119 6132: 6122.43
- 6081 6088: 6083.08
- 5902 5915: 5910.49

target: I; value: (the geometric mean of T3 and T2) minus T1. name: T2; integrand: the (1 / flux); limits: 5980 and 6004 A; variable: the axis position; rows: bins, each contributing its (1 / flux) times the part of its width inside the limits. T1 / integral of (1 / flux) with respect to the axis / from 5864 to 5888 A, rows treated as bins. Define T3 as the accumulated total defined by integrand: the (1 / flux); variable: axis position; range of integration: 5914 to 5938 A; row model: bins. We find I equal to 0.02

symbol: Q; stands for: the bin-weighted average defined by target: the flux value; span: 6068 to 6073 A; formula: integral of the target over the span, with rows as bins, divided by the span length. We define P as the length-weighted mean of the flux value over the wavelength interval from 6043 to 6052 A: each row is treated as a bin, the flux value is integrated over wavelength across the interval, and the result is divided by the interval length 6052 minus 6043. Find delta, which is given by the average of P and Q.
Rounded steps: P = 27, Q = 25.1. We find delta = 25.9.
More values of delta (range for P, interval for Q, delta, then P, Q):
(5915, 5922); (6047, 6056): 23.6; 25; 22.1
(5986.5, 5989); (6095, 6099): 24.1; 24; 24.4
